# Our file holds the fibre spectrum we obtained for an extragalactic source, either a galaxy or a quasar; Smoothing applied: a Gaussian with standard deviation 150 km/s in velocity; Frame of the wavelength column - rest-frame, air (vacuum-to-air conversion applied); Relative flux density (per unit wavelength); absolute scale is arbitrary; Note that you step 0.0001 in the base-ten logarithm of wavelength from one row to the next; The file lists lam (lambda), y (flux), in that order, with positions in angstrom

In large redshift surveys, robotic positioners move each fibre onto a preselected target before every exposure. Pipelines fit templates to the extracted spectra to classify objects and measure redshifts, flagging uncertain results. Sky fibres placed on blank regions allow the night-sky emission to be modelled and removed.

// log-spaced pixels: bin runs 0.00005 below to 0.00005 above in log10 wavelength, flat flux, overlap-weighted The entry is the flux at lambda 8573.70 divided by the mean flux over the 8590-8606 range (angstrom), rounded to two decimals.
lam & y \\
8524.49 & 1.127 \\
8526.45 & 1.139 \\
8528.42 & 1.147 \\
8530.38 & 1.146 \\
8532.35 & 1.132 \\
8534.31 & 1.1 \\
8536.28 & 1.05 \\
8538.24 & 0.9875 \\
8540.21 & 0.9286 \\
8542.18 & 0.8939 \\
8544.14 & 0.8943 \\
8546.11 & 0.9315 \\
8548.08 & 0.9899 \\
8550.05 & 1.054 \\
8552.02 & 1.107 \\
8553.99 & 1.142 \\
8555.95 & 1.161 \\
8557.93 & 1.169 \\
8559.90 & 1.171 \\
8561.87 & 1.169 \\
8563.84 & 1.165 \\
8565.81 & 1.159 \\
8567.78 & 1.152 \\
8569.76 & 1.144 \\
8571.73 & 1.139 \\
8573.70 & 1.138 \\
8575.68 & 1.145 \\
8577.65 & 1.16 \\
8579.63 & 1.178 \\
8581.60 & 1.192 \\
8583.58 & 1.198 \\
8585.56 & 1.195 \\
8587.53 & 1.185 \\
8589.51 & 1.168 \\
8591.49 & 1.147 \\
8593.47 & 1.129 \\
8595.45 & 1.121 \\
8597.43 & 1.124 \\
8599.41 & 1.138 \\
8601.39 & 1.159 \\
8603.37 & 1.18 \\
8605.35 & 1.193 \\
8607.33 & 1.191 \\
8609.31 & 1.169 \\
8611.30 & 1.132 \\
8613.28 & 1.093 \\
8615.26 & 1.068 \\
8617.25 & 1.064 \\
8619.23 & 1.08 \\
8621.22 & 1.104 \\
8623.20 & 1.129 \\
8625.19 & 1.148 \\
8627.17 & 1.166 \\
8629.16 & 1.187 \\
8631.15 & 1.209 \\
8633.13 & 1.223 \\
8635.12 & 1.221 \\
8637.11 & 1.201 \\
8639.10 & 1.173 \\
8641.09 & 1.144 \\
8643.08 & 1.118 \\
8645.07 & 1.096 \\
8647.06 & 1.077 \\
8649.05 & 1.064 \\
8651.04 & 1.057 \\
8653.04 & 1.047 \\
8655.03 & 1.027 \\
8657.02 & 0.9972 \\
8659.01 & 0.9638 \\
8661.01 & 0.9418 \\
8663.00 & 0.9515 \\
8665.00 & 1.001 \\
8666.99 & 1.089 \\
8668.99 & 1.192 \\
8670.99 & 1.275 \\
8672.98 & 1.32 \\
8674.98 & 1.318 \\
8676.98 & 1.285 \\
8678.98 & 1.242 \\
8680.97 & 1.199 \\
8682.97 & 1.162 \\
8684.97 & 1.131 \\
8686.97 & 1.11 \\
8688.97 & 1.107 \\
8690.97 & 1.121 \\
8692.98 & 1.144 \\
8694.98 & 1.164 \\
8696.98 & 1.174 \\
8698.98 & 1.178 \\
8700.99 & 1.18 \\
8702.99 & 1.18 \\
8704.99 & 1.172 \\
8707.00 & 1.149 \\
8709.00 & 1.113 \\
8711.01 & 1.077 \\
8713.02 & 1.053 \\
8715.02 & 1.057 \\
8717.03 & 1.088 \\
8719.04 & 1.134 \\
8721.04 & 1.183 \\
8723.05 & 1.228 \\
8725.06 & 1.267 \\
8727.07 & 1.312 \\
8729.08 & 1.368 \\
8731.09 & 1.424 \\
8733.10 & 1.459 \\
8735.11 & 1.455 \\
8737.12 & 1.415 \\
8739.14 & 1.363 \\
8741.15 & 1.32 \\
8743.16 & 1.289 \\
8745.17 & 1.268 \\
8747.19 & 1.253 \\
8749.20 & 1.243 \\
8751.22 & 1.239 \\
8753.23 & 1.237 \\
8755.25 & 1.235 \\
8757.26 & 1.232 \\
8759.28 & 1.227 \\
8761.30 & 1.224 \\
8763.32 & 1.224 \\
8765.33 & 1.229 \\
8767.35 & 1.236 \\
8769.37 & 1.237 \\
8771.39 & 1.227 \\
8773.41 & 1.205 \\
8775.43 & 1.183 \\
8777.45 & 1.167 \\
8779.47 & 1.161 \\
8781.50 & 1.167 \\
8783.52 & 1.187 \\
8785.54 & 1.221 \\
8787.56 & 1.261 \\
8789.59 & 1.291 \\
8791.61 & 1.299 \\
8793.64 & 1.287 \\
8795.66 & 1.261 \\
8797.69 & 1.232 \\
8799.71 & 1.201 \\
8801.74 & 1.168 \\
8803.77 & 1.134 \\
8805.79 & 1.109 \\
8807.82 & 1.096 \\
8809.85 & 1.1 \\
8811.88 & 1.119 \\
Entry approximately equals 0.99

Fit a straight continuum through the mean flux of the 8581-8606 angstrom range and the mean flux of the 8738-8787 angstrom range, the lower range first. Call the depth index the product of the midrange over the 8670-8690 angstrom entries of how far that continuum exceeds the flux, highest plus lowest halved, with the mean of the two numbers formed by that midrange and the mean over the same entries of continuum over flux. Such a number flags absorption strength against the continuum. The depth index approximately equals -0.007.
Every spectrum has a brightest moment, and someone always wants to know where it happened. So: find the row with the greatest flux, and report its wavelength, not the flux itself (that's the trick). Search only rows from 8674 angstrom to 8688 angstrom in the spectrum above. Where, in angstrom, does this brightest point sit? 8674.98 angstrom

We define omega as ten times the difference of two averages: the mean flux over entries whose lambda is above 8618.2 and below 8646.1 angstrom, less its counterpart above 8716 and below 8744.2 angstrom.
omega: -1.50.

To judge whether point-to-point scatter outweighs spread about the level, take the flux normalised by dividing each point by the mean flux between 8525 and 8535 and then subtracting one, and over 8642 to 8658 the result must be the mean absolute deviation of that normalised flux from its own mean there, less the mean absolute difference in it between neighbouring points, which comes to 0.010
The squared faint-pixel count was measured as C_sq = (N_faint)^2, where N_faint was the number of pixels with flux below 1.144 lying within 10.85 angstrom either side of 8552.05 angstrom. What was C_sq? 49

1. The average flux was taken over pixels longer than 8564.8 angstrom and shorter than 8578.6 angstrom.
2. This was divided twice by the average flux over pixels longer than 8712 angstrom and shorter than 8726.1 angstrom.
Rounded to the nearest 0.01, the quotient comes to 0.88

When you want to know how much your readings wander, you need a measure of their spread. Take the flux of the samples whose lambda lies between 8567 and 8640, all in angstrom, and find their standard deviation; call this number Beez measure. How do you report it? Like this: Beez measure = 0.040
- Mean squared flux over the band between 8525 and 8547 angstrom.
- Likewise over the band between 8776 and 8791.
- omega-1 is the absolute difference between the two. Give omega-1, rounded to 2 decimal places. 0.39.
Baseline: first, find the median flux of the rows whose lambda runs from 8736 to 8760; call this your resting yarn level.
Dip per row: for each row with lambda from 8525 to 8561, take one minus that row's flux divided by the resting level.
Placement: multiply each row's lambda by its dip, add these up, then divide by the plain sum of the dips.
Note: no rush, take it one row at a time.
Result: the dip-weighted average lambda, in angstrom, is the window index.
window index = 8542.8 angstrom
